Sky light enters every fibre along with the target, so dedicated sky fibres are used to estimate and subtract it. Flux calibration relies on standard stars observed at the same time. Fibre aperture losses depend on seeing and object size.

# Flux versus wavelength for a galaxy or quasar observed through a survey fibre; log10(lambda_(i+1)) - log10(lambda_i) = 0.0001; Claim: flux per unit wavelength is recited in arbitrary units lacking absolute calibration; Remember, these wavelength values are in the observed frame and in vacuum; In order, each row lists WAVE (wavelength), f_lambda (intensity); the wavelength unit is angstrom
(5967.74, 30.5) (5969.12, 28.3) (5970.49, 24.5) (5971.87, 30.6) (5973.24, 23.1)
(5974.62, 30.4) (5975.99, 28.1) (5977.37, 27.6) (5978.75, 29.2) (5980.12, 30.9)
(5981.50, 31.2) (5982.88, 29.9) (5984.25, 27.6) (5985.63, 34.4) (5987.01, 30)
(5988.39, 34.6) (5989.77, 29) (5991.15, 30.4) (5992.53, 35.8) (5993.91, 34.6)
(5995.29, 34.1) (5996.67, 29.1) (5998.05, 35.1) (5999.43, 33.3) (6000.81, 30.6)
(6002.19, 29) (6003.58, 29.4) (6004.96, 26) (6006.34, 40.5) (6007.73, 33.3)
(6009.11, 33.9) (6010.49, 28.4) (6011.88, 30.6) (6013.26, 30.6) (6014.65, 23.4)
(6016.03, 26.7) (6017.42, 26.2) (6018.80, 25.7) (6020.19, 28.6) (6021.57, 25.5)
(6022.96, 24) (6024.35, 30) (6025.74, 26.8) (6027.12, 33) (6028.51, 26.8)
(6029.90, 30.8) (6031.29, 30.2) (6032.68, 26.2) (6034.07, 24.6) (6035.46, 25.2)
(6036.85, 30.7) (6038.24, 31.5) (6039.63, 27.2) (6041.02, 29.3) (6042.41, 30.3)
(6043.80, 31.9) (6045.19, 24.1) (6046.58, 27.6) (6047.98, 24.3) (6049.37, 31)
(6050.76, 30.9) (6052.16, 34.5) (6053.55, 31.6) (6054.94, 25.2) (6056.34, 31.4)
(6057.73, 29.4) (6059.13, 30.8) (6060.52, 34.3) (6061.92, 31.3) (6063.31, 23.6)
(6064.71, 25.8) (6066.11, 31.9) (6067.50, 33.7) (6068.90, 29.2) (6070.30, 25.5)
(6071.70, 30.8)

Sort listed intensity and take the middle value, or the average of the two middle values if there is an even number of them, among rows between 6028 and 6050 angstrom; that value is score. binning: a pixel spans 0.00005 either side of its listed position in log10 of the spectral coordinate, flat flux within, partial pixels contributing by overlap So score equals 28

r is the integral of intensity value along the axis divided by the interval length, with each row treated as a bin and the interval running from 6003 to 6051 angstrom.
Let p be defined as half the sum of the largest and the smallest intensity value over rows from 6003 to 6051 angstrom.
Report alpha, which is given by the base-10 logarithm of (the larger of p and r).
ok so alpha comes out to 1.50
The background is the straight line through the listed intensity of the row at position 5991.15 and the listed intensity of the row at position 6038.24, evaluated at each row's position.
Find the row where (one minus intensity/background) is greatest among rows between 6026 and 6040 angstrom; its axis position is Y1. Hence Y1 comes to 6034.07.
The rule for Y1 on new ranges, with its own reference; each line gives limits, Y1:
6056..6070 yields 6063.31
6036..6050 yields 6045.19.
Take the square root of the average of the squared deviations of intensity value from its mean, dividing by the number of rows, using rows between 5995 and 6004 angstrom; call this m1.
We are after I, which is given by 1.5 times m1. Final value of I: 3.6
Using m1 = 2.40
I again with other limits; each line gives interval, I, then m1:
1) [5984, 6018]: 5.7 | 3.77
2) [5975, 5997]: 4.0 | 2.68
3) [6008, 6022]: 4.4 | 2.94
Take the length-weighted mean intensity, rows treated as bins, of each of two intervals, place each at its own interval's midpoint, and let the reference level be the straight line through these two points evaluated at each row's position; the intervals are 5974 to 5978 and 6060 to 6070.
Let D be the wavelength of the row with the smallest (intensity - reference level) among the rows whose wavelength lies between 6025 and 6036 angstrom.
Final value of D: 6034.07 angstrom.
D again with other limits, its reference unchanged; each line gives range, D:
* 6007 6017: 6014.65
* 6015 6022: 6021.57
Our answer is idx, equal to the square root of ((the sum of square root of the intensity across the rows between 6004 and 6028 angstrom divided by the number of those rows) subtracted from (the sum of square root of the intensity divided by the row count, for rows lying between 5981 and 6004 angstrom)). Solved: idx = 0.50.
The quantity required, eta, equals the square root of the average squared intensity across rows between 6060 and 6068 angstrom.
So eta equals 30.4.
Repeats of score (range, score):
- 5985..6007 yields 32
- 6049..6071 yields 31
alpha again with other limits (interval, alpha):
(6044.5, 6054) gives 1.47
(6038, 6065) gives 1.47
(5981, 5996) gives 1.50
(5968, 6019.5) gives 1.50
